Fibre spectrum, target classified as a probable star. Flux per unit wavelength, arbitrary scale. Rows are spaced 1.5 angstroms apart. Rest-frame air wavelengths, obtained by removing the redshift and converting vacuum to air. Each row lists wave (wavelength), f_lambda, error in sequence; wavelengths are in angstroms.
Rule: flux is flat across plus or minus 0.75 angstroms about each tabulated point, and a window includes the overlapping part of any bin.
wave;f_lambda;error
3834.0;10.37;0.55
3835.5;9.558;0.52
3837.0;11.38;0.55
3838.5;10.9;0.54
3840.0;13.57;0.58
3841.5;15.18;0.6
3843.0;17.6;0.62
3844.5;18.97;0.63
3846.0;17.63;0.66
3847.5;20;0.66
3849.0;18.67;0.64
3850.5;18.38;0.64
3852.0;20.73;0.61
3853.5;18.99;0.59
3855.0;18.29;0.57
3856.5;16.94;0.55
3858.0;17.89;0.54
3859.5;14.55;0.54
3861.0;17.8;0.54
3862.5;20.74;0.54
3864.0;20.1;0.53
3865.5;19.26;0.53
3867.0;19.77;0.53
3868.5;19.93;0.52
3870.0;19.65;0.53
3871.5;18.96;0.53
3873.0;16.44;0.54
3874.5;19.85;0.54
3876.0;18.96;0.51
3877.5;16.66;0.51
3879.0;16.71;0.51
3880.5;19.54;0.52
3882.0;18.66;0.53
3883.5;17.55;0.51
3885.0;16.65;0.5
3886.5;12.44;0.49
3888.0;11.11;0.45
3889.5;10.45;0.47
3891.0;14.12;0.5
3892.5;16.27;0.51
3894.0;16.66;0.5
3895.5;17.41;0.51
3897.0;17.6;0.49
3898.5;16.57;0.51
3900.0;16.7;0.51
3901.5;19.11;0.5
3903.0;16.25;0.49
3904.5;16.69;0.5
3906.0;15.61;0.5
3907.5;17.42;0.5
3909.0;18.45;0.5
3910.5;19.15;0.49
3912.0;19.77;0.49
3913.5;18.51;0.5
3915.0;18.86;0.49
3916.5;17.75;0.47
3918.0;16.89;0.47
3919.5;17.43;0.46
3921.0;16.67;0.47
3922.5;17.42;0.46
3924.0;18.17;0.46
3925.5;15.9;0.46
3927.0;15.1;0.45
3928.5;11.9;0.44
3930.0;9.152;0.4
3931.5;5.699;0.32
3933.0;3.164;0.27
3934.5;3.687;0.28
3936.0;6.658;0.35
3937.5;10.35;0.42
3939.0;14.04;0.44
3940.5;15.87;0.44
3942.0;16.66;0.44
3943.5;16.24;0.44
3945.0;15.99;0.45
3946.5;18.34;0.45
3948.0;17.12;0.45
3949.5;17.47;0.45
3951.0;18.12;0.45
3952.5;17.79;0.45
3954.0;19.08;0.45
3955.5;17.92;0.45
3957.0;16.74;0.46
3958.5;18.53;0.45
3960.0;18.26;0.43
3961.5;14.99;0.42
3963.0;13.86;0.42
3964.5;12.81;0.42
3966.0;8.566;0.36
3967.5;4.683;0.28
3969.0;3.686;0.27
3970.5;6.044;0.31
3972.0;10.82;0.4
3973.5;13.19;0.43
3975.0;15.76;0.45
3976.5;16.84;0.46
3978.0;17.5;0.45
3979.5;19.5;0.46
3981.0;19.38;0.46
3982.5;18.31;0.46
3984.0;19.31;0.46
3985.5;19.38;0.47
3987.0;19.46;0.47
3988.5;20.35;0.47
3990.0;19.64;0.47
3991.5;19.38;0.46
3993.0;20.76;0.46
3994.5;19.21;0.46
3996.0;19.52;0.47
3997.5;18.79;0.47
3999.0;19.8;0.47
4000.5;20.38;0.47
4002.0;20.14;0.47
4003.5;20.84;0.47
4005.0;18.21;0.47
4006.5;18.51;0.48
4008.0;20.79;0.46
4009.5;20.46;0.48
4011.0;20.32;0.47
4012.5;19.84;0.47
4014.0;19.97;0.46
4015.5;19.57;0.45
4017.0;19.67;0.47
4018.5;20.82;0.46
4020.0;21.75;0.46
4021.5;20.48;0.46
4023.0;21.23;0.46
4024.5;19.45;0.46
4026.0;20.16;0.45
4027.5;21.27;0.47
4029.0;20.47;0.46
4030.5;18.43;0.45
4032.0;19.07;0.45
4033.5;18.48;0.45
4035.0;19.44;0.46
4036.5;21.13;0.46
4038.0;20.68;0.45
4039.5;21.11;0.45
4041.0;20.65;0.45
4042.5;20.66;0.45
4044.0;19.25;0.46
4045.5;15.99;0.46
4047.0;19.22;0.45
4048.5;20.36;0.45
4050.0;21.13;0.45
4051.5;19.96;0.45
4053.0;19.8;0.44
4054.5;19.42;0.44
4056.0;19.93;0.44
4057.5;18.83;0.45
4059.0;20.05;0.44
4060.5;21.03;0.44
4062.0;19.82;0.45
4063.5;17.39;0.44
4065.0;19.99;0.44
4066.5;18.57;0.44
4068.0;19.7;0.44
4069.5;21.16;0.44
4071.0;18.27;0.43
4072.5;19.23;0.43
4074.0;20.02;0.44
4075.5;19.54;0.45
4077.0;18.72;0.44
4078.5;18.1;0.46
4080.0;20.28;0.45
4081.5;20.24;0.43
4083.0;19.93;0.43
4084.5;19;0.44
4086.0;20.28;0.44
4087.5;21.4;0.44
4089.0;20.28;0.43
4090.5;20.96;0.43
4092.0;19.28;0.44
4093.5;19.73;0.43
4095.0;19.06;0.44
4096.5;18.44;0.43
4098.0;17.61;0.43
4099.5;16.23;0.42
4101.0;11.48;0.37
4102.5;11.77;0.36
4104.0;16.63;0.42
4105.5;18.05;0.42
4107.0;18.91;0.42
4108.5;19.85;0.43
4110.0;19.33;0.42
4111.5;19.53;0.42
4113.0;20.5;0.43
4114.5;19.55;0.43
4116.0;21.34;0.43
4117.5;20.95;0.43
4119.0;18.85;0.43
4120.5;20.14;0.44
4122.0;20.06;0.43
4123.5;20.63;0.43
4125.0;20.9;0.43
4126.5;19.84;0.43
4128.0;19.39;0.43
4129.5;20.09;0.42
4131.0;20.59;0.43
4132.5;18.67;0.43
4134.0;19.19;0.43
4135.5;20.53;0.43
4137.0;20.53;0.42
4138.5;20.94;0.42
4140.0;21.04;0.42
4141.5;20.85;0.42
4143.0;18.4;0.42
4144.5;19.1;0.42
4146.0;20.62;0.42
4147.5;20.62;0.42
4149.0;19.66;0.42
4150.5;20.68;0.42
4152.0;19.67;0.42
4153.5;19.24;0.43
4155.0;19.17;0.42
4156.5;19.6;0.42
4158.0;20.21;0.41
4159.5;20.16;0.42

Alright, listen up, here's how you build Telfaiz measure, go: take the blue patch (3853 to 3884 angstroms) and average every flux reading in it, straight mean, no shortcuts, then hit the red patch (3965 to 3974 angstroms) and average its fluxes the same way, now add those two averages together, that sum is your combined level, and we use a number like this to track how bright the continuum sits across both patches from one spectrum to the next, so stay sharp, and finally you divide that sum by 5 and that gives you 5.3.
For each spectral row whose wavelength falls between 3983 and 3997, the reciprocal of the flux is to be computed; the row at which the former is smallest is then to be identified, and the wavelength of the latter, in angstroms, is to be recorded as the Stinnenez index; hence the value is 3993.0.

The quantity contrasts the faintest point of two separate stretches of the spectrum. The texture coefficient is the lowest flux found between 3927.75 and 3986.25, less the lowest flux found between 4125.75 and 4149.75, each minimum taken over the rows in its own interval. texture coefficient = -15.2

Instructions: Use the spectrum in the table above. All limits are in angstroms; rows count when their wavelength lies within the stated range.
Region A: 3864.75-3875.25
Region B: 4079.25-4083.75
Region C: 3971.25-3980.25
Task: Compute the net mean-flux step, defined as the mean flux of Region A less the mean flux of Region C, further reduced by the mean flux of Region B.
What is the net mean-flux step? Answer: -16.6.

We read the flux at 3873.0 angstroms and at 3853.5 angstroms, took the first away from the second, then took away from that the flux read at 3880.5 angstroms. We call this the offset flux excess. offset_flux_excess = -17.0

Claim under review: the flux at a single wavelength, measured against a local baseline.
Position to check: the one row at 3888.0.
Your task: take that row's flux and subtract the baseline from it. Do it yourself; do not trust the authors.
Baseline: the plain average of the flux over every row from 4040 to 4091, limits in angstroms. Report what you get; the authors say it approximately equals -8.6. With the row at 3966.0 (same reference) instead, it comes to -11.1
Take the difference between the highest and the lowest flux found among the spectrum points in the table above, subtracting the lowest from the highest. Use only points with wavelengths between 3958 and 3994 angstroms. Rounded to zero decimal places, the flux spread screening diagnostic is 17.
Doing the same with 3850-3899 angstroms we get 10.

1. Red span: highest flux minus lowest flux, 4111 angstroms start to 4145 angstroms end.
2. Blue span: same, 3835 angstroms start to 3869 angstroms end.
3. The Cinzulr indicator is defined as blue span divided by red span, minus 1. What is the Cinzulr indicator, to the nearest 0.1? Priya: 2.8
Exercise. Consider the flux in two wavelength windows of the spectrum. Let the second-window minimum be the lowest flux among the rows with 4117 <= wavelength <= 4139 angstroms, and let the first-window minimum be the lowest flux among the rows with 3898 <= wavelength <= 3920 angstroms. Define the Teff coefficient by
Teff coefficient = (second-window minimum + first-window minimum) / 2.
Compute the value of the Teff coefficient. 17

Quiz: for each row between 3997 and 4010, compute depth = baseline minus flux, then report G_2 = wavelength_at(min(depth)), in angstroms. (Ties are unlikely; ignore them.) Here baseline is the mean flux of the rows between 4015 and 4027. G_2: 4003.5 angstroms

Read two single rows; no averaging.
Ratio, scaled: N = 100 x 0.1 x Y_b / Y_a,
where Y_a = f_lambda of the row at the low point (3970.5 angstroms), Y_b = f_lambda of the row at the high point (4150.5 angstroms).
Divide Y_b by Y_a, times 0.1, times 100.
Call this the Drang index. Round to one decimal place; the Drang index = 34.2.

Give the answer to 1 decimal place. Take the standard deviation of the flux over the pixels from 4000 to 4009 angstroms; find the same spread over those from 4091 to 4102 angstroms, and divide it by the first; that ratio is 2.5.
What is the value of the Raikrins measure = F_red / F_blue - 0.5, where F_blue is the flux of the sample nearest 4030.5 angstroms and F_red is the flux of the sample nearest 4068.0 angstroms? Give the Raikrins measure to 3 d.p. 0.569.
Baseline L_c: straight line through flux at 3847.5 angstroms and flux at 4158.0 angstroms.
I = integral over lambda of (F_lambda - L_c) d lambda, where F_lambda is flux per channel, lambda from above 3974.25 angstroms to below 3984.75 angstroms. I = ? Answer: -21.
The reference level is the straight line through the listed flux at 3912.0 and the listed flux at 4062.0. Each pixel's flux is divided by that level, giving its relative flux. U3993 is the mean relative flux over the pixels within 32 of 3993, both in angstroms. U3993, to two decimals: 0.89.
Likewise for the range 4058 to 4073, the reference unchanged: 0.98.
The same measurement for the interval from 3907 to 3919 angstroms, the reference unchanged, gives 0.93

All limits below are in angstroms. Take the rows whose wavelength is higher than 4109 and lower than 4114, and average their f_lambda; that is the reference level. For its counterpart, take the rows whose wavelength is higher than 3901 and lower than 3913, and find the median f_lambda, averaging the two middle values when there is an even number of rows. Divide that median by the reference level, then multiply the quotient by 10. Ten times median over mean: 9.1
